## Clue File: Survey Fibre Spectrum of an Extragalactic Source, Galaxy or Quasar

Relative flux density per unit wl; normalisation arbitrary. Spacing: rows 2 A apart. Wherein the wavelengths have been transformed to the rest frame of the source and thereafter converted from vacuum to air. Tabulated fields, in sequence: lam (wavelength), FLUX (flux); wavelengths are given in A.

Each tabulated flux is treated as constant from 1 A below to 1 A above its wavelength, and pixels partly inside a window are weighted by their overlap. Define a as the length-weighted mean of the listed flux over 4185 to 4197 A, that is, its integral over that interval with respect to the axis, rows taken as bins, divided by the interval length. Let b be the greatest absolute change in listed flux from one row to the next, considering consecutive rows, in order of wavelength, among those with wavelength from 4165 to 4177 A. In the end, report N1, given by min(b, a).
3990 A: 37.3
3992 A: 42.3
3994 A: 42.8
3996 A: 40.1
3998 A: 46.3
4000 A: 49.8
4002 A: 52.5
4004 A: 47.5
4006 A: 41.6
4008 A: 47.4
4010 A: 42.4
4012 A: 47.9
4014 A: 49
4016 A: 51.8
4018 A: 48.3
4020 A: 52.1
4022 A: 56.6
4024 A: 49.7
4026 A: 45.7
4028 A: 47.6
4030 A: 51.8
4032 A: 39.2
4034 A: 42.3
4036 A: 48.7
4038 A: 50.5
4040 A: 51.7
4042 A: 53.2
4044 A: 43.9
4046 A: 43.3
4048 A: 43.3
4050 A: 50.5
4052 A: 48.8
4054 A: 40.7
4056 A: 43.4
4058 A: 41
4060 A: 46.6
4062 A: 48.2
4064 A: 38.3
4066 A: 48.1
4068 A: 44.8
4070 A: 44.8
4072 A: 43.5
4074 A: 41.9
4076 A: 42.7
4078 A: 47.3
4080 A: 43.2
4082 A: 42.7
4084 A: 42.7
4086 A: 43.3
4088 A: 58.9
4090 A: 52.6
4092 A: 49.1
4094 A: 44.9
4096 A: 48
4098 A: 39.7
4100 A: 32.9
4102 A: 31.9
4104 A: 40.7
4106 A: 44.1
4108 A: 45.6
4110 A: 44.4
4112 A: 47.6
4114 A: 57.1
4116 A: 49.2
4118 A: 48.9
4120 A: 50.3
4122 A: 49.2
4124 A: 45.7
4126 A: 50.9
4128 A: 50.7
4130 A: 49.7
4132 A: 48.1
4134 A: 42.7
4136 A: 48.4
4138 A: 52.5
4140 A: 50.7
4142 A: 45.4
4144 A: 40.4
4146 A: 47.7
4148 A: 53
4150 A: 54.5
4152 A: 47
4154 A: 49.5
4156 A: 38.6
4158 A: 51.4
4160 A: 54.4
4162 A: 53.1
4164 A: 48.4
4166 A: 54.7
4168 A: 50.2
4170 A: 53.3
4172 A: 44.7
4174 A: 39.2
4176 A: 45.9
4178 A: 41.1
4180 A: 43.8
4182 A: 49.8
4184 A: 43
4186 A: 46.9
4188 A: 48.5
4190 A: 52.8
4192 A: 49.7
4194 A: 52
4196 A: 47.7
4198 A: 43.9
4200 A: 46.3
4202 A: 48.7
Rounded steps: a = 50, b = 9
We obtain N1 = 8.6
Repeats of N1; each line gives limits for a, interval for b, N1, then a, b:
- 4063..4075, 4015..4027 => 6.9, 44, 7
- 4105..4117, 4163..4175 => 8.6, 48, 9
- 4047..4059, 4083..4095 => 15.6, 45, 16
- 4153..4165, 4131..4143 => 5.7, 49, 6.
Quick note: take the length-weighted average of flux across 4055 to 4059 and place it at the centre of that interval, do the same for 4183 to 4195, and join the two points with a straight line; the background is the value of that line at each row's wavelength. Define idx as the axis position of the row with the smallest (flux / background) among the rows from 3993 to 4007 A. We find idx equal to 3996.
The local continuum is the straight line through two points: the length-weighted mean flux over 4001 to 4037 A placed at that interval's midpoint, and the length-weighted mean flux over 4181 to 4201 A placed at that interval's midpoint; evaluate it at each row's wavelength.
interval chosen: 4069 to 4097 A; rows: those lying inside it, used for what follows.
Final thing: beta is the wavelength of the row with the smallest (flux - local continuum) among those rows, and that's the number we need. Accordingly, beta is 4074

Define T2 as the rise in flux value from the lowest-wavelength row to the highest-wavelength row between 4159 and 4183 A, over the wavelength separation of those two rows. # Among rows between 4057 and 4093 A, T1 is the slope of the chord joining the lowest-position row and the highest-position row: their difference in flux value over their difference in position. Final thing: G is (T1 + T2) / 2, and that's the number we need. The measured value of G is 0.015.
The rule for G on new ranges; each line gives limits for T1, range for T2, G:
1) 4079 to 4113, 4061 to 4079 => 0.041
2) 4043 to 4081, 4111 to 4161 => 0.061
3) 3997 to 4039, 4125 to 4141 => 0.045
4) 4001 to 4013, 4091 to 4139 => -0.193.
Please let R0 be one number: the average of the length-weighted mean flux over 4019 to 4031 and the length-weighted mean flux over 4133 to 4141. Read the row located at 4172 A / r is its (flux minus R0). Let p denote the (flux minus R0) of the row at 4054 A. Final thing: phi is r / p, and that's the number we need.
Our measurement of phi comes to 0.5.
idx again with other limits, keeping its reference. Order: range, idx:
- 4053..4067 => 4064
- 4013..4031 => 4026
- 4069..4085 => 4074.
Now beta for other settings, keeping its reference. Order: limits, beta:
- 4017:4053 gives 4032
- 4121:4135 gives 4134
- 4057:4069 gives 4064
